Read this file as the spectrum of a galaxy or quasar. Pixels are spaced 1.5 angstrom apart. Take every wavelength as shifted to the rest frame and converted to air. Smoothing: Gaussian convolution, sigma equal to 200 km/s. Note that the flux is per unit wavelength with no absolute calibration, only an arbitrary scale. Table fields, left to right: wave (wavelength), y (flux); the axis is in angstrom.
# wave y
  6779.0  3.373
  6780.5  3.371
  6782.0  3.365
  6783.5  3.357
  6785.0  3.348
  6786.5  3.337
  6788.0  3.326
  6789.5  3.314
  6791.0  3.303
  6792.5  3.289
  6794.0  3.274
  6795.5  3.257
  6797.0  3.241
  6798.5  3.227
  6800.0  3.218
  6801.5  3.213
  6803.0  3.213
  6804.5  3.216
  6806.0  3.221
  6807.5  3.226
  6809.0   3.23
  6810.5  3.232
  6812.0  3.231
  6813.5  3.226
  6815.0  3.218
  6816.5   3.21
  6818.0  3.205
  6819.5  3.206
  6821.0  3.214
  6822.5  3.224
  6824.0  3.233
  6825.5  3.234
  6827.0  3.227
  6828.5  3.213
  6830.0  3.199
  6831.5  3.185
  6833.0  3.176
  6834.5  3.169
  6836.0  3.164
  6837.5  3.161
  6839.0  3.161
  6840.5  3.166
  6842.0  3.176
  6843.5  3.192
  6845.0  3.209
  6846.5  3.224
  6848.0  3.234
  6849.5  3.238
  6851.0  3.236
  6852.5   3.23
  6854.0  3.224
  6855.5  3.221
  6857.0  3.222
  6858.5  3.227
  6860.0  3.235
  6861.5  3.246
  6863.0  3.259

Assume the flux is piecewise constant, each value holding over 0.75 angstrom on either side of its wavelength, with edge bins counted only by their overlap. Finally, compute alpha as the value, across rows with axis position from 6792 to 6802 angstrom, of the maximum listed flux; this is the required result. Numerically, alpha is 3.289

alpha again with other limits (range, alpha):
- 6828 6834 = 3.213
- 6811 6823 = 3.231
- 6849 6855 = 3.238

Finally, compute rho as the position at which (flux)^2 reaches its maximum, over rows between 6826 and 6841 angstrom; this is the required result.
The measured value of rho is 6827.0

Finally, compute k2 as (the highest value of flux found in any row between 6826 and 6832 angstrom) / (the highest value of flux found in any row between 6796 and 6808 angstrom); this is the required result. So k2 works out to 1.00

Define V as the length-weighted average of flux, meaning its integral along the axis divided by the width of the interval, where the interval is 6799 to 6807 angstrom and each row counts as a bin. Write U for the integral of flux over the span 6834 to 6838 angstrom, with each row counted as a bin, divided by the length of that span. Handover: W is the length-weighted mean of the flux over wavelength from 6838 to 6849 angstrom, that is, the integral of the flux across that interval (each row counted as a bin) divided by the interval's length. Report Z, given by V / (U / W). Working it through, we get 3.25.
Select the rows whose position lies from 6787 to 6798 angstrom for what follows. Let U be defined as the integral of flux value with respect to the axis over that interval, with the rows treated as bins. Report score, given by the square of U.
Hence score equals 1307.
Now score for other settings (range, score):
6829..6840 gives 1219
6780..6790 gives 1119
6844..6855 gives 1260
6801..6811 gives 1038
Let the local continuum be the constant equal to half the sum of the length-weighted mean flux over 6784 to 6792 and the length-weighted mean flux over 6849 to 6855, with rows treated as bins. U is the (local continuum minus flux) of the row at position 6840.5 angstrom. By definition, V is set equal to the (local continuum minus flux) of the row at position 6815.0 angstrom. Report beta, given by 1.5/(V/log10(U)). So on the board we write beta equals -24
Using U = 0.11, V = 0.060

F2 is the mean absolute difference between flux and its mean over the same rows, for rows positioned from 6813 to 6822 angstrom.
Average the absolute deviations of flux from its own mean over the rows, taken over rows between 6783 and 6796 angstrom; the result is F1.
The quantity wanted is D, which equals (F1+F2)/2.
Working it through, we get 0.017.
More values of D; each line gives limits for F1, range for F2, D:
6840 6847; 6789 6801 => 0.024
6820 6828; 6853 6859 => 0.004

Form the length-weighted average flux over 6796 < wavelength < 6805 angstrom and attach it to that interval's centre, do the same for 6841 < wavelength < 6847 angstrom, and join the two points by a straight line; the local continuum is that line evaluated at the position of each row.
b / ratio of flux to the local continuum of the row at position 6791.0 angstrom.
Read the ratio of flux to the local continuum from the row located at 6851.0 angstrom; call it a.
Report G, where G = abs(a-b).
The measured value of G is 0.010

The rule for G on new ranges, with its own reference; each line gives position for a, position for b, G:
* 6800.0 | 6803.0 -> 0.001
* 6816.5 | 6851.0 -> 0.014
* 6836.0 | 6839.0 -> 0.000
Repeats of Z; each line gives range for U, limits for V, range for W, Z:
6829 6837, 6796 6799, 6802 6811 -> 3.28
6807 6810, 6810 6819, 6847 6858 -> 3.22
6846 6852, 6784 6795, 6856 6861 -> 3.31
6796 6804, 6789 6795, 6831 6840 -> 3.24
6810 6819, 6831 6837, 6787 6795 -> 3.25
